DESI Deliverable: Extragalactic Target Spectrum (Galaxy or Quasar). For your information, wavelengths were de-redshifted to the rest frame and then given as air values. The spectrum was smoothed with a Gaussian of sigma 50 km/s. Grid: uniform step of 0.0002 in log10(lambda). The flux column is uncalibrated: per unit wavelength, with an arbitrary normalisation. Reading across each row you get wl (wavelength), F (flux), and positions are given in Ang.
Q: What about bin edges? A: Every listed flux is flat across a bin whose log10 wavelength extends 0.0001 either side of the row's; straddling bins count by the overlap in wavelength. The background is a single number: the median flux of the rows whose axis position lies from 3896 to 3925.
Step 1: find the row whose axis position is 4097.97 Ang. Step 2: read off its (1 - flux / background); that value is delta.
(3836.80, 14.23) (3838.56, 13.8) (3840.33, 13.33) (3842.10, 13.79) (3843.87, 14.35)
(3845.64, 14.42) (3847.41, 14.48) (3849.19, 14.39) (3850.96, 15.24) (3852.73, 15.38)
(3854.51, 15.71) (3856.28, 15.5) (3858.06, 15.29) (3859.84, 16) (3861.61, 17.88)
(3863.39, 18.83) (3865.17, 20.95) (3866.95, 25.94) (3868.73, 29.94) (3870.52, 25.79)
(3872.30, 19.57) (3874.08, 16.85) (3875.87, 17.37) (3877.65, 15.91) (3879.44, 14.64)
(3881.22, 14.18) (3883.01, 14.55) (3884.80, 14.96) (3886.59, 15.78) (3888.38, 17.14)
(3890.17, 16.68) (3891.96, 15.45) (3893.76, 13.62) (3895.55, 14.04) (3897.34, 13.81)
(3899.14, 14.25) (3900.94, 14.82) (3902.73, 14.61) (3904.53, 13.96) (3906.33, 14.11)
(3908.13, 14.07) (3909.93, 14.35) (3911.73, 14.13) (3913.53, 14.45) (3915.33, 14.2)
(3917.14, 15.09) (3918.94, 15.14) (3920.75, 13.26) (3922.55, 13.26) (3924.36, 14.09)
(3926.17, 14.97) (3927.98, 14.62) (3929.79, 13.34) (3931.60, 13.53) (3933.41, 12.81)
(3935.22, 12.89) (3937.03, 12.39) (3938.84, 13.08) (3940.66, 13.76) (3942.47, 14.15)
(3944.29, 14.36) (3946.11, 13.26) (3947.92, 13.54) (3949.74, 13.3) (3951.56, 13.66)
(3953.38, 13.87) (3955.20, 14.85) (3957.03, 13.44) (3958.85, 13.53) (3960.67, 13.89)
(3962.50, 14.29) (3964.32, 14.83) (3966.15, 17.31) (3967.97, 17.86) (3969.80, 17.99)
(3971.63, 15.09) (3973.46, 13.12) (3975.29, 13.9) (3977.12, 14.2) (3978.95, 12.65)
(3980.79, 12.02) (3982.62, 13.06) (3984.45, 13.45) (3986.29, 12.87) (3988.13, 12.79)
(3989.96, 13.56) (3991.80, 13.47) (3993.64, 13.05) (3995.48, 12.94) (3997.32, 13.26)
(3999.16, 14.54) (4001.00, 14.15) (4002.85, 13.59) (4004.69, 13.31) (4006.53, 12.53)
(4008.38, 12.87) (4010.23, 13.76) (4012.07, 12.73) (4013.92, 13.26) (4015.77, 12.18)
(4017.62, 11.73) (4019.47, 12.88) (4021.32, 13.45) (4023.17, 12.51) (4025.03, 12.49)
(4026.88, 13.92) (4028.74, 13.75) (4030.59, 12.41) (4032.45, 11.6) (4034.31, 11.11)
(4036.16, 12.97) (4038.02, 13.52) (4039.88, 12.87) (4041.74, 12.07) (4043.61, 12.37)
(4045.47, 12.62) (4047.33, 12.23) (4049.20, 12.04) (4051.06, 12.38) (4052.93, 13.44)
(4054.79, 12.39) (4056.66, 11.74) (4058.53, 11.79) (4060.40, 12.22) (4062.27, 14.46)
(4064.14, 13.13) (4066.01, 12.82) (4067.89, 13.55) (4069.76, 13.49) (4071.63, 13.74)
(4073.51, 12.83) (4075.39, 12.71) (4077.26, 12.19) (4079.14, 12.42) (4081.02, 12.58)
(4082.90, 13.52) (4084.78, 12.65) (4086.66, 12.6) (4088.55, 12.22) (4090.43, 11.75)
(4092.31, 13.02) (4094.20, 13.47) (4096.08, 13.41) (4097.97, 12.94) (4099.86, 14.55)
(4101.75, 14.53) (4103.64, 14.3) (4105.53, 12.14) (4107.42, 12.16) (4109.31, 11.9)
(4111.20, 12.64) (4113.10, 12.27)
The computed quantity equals 0.09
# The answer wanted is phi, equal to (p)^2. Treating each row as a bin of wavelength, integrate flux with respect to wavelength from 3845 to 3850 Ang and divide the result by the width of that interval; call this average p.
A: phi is 208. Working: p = 14.4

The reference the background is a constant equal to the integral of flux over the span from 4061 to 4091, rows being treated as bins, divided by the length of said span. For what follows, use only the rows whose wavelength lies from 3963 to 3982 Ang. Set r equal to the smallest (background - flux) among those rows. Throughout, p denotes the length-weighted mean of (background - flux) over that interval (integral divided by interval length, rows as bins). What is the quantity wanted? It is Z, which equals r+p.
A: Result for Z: -7.0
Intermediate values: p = -1.9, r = -5.1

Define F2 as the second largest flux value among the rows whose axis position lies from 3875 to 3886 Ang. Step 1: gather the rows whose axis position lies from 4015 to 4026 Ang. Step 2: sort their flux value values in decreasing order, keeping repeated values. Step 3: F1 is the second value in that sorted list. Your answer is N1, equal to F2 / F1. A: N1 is 1.24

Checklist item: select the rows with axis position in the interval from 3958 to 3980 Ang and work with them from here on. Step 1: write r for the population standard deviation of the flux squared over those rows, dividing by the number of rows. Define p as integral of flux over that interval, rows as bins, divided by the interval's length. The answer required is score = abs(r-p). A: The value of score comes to 40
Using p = 14.9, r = 55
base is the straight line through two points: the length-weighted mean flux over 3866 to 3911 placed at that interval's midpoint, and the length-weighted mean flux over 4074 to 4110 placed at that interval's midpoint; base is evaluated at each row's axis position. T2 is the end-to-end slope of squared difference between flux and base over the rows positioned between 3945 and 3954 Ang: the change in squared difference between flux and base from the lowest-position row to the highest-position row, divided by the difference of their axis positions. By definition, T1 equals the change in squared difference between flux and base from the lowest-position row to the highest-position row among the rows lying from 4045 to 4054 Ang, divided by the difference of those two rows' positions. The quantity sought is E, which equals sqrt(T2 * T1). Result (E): 0.3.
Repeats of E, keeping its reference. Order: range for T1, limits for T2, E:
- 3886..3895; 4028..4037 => 0.3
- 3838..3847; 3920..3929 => 0.8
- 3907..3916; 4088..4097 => 0.1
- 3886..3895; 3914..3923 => 0.8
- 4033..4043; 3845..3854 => 0.7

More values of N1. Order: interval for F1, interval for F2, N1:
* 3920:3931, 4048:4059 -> 0.85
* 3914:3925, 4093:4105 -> 0.96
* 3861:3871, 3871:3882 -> 0.67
